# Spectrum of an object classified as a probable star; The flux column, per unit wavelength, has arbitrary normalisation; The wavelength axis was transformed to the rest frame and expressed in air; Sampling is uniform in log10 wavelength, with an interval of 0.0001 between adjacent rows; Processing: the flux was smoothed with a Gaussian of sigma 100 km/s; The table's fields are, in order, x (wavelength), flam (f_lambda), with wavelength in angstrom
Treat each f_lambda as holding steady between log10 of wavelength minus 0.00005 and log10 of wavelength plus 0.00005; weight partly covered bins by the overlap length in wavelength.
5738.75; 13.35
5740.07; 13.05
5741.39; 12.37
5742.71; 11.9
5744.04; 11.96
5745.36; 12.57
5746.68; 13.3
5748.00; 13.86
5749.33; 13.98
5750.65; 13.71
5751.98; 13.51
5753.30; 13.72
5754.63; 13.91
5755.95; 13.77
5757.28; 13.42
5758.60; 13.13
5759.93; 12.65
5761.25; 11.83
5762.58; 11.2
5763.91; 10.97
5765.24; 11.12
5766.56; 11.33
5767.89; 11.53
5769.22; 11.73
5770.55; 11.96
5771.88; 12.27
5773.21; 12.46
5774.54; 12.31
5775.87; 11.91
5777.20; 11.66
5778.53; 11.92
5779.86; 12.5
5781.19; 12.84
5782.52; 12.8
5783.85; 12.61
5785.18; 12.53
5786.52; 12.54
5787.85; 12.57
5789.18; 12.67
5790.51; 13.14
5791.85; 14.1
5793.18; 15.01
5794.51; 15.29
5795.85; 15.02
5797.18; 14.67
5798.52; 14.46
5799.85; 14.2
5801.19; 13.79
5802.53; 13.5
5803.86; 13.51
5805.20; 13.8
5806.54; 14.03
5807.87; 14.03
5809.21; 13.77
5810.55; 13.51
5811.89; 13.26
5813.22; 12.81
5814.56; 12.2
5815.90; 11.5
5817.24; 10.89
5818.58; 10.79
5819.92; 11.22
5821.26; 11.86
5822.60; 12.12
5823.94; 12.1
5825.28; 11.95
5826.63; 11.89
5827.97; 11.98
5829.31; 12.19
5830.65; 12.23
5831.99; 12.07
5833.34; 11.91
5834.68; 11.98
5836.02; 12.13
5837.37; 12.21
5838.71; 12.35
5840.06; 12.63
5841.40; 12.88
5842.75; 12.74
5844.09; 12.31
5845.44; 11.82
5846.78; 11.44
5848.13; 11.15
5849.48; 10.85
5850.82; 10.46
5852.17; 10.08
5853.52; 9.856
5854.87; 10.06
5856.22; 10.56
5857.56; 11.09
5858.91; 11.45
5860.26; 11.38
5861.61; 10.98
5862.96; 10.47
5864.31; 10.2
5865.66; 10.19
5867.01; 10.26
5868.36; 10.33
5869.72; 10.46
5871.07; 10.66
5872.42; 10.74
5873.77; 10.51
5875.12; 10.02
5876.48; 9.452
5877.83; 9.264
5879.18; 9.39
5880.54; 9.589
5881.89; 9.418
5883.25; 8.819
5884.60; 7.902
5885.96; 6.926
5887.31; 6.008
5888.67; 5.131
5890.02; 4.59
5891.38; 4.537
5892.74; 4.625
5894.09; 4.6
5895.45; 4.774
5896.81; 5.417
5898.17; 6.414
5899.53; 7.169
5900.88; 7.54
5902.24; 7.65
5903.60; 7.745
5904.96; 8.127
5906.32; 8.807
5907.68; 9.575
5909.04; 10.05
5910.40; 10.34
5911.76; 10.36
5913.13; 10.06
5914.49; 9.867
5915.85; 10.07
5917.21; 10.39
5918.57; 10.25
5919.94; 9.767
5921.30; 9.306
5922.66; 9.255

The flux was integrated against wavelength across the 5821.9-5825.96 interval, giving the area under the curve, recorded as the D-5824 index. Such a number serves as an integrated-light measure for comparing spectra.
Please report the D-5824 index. 49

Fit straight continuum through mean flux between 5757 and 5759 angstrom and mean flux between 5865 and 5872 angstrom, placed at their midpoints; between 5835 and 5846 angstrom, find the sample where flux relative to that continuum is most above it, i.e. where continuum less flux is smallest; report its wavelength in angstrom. 5841.40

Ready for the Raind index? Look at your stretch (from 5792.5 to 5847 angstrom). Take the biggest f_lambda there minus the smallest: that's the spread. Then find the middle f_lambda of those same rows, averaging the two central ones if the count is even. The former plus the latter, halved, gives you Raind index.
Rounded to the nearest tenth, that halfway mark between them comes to 8.4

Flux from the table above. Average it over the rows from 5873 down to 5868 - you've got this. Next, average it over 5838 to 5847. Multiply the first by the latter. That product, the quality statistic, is 130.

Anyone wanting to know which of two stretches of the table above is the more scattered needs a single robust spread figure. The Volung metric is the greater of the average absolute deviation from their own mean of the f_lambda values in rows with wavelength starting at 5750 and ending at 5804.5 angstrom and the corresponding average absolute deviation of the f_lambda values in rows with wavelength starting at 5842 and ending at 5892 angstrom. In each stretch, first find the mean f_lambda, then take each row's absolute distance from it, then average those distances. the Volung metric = 1.41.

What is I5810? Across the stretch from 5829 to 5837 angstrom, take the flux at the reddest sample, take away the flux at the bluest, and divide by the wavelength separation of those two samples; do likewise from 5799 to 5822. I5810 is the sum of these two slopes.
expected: -0.12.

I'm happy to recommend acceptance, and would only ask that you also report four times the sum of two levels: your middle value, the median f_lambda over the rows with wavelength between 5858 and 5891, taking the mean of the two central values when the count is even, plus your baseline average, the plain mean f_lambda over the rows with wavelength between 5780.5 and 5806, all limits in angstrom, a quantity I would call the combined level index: 95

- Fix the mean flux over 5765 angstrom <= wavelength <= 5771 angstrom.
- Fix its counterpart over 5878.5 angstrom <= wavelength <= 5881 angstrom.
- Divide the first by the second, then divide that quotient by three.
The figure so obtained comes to 0.41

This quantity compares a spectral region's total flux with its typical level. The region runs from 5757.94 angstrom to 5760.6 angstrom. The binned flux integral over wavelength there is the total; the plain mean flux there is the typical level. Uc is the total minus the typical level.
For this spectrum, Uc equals 21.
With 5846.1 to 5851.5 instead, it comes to 48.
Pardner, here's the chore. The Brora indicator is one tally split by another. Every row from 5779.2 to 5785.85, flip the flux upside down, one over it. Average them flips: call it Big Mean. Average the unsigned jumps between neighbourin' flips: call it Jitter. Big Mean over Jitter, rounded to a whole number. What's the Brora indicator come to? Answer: 78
